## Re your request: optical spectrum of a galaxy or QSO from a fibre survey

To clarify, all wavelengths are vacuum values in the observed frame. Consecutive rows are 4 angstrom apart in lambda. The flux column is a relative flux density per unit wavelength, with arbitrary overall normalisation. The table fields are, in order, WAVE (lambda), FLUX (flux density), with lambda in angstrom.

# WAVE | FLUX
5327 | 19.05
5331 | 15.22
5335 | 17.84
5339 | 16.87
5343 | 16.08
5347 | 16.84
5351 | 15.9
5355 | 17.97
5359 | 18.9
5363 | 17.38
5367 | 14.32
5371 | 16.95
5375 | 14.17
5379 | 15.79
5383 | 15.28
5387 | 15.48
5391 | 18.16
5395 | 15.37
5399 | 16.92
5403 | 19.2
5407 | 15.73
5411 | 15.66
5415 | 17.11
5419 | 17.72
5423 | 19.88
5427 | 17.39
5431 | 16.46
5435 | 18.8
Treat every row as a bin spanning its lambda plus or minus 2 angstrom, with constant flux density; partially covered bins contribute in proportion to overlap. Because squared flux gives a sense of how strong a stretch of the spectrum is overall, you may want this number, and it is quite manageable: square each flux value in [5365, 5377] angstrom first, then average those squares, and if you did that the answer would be 231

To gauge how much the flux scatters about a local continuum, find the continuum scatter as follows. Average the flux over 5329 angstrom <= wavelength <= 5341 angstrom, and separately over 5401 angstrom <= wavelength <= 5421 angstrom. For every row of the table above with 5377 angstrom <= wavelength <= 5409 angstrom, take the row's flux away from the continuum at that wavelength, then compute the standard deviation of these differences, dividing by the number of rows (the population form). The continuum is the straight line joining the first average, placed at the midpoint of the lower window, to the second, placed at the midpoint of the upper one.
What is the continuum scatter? 1.35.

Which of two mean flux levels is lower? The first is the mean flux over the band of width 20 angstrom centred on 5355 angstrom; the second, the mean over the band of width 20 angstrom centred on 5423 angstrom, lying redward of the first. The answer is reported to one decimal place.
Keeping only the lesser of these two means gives 17.4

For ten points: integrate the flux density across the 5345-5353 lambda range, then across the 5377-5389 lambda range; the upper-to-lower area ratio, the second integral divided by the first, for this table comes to 1.4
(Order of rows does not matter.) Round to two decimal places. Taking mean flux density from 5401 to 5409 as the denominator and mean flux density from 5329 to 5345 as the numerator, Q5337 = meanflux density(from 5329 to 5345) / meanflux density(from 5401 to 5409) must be 0.94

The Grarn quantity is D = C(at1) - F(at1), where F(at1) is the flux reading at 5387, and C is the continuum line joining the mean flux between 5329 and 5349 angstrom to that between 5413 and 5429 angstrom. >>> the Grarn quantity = 1.9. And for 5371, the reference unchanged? 0.2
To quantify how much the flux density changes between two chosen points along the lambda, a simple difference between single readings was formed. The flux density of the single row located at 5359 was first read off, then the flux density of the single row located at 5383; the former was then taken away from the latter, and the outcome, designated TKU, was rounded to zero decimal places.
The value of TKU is -4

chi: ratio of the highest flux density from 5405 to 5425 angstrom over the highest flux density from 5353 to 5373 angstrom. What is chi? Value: 1.05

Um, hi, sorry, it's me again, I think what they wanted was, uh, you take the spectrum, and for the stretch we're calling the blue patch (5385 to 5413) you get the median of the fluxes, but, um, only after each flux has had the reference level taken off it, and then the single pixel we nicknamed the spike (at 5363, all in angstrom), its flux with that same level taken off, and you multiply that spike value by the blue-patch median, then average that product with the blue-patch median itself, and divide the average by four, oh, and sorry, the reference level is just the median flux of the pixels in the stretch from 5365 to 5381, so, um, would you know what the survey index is 0.28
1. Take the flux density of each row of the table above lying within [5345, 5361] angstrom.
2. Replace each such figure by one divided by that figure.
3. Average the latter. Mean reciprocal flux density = 0.0577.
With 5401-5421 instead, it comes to 0.0589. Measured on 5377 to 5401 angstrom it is 0.0621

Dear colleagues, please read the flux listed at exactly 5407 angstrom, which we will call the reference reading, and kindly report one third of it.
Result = 5.2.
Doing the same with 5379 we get 5.3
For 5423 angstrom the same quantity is 6.6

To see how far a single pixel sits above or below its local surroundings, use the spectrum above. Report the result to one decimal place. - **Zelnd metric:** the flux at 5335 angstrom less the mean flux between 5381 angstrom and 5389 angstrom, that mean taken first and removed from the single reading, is 2.5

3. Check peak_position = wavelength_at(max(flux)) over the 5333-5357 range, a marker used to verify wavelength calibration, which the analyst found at 5355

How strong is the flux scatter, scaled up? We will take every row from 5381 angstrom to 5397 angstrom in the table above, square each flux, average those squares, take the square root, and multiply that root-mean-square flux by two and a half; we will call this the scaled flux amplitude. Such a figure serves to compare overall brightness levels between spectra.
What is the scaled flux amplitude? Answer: 40.3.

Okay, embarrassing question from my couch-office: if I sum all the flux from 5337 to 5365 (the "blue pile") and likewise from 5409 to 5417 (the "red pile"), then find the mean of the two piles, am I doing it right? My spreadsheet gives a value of 76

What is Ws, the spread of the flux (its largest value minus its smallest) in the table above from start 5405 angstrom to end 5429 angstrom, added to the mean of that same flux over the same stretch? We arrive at 21.5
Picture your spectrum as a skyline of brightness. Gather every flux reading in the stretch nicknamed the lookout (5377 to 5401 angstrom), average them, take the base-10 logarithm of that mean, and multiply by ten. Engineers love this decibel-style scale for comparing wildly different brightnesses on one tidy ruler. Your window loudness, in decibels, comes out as 12.1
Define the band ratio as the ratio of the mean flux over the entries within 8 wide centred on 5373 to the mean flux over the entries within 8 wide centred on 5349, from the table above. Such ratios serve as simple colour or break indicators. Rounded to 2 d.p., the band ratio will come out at 0.95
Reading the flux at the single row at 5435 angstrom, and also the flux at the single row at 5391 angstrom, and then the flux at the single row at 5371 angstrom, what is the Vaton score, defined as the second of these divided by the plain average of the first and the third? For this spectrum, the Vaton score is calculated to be 1.02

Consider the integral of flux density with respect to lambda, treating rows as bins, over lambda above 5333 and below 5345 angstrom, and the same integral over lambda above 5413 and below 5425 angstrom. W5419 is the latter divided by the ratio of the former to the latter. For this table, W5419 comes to 236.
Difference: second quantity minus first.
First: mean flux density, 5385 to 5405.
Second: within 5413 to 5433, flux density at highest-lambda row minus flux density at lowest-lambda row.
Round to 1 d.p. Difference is -17.7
